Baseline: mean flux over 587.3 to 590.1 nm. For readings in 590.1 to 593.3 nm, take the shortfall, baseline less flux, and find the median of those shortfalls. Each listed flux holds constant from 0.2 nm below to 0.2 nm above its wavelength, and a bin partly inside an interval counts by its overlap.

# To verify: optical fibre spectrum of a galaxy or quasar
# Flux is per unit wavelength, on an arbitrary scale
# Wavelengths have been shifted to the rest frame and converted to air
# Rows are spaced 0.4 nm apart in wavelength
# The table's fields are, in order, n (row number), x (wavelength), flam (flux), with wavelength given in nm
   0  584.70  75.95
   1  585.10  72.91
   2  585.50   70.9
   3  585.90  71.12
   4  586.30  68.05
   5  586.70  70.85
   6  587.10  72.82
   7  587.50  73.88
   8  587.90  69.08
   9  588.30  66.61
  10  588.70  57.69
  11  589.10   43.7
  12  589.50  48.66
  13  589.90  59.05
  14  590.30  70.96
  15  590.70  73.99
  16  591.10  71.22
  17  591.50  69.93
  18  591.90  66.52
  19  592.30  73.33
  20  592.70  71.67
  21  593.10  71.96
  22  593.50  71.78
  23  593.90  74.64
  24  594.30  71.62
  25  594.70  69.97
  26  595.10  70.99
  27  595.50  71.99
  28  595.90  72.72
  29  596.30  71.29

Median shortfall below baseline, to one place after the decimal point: -11.6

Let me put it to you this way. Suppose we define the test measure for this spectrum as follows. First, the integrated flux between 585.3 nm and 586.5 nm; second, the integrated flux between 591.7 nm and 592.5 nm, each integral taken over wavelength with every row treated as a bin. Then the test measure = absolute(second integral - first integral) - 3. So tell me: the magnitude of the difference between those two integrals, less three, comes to 25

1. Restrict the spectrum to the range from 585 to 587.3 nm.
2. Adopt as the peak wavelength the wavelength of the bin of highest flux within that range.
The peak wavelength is 585.10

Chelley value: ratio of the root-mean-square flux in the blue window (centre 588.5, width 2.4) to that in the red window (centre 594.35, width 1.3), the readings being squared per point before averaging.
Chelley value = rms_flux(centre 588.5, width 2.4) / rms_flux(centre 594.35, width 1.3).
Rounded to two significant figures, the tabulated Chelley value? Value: 0.85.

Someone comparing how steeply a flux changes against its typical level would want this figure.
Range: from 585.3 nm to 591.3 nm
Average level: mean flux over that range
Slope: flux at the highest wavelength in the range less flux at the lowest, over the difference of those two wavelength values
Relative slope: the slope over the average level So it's 0.00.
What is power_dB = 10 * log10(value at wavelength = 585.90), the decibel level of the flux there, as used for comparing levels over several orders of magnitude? 18.5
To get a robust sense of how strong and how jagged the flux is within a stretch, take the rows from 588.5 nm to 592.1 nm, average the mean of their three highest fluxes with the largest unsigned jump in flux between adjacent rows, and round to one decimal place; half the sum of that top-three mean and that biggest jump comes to 43.0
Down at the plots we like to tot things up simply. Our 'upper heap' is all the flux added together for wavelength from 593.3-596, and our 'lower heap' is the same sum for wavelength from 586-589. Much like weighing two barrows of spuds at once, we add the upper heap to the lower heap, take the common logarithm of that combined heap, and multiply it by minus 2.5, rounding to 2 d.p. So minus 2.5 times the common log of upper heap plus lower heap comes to -7.48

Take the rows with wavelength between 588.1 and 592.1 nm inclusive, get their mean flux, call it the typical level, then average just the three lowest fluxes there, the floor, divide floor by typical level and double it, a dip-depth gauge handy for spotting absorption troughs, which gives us 1.59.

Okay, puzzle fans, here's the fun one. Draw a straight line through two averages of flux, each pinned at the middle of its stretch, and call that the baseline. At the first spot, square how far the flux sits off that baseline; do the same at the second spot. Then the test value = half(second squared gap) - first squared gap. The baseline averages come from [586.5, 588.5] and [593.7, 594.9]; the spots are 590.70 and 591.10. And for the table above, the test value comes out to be -7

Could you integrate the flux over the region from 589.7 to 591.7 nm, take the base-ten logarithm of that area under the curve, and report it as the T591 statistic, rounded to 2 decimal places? 2.14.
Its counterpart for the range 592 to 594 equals 2.16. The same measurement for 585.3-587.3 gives 2.15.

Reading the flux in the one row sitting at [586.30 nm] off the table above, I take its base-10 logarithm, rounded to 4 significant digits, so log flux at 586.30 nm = 1.833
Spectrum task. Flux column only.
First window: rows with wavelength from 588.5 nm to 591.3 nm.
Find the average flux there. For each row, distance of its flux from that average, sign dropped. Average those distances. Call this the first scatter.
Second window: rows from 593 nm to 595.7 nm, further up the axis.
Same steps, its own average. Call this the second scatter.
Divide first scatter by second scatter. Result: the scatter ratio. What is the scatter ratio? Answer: 11.2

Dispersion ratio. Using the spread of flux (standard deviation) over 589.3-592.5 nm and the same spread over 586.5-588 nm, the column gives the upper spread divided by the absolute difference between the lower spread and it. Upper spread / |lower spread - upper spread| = 1.3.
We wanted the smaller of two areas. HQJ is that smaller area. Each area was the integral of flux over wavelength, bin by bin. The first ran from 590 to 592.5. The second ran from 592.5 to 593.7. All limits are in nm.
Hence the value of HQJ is 86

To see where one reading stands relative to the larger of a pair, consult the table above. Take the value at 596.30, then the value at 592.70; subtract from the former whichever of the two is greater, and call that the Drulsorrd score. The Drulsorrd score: -0.38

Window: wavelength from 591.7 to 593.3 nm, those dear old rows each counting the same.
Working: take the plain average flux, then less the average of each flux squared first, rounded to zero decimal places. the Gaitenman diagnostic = -4958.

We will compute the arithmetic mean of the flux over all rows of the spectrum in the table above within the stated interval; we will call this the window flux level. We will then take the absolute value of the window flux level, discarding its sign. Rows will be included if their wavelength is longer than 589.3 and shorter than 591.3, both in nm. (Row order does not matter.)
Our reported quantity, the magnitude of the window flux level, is 64.8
